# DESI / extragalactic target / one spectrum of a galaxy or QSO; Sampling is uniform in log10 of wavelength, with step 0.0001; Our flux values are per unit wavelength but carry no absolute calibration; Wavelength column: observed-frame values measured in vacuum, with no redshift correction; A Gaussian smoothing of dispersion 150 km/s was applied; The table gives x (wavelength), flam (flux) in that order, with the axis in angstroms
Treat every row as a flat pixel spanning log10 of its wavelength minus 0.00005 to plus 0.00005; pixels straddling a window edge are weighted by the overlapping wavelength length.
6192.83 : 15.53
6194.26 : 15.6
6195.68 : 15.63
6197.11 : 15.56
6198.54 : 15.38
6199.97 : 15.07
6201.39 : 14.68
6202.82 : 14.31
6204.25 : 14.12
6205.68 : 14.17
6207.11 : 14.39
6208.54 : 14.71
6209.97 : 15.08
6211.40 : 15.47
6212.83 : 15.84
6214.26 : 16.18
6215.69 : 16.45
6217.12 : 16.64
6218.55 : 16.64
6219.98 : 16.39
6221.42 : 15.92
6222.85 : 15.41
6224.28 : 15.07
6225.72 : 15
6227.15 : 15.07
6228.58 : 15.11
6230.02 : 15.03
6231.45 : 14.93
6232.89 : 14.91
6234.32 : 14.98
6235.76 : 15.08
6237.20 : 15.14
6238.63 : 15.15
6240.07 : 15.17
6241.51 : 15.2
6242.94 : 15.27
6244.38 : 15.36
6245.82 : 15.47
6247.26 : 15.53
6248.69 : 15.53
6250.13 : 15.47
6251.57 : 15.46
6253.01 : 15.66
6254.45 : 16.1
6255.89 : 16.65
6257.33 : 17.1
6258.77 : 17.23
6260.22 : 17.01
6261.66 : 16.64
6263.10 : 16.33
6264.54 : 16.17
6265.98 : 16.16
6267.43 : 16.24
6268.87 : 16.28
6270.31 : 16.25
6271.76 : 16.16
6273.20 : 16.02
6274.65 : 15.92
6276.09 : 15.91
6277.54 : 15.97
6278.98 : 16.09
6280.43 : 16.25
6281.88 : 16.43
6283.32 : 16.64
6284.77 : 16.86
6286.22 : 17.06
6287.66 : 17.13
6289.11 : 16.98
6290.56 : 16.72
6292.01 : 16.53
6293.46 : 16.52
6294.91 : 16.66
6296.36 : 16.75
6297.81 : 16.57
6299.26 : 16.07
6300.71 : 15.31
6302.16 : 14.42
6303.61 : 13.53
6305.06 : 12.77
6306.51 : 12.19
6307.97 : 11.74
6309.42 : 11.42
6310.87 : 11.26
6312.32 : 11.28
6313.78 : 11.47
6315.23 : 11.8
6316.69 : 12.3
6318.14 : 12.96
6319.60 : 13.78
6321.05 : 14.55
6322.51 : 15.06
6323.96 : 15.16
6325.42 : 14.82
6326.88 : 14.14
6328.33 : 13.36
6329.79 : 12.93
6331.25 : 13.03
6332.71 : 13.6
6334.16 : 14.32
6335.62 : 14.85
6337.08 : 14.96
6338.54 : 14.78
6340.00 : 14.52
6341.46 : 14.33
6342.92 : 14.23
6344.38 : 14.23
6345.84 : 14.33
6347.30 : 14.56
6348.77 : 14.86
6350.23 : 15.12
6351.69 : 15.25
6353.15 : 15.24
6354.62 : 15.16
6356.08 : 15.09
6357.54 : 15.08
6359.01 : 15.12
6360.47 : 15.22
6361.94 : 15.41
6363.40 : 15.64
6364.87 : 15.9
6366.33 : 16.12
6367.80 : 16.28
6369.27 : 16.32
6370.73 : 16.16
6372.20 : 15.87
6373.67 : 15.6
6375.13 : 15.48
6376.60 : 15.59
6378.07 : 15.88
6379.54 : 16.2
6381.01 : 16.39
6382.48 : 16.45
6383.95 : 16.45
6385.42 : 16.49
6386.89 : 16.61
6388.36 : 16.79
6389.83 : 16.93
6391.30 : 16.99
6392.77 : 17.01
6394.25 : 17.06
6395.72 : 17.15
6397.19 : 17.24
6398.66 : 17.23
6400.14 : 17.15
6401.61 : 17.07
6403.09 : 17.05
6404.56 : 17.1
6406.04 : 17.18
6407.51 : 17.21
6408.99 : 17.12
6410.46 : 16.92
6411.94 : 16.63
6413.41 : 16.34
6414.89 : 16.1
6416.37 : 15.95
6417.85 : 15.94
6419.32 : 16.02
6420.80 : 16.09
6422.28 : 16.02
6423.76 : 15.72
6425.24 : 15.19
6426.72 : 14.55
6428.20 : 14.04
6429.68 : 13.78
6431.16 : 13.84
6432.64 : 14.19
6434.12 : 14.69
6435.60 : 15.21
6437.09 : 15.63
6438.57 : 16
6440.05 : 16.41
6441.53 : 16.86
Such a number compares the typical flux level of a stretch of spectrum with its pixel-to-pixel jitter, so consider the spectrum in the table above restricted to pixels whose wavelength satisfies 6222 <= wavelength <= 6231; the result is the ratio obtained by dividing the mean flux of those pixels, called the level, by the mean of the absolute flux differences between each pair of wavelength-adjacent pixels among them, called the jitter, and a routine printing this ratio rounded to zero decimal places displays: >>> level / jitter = 126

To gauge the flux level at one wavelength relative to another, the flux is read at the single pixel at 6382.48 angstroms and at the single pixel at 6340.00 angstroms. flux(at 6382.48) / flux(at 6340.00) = 1.13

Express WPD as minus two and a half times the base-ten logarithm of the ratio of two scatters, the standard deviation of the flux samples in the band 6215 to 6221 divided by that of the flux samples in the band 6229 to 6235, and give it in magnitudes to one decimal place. -1.0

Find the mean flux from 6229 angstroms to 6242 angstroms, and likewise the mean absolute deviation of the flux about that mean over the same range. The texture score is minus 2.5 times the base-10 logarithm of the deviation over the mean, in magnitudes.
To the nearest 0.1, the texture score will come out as 5.5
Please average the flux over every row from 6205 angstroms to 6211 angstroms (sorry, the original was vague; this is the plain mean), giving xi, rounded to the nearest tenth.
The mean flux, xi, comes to 14.6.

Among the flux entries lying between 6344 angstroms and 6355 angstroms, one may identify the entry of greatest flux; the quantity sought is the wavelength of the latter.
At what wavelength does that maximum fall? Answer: 6351.69 angstroms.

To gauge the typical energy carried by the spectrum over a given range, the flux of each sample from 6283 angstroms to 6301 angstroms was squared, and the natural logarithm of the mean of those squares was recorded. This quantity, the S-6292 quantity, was 5.62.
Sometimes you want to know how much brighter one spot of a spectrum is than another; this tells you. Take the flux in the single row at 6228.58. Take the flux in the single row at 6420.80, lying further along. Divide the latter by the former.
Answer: 1.06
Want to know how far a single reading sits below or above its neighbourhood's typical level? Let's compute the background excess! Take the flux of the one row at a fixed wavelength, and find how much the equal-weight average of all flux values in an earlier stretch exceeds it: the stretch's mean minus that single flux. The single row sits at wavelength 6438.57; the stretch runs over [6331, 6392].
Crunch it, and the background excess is -0.6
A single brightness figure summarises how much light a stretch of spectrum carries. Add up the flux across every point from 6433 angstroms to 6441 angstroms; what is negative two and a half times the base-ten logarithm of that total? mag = -4.73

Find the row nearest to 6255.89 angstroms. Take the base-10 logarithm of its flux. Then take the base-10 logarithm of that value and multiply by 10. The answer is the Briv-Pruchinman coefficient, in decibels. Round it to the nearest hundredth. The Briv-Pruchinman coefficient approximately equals 0.87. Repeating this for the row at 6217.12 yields 0.87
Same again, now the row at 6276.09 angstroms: 0.80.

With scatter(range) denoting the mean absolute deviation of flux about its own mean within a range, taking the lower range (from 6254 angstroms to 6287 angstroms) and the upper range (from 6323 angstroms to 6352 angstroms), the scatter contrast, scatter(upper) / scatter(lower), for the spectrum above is 1.5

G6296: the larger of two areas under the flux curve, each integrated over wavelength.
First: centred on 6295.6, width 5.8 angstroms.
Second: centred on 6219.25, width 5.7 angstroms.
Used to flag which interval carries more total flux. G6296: 96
